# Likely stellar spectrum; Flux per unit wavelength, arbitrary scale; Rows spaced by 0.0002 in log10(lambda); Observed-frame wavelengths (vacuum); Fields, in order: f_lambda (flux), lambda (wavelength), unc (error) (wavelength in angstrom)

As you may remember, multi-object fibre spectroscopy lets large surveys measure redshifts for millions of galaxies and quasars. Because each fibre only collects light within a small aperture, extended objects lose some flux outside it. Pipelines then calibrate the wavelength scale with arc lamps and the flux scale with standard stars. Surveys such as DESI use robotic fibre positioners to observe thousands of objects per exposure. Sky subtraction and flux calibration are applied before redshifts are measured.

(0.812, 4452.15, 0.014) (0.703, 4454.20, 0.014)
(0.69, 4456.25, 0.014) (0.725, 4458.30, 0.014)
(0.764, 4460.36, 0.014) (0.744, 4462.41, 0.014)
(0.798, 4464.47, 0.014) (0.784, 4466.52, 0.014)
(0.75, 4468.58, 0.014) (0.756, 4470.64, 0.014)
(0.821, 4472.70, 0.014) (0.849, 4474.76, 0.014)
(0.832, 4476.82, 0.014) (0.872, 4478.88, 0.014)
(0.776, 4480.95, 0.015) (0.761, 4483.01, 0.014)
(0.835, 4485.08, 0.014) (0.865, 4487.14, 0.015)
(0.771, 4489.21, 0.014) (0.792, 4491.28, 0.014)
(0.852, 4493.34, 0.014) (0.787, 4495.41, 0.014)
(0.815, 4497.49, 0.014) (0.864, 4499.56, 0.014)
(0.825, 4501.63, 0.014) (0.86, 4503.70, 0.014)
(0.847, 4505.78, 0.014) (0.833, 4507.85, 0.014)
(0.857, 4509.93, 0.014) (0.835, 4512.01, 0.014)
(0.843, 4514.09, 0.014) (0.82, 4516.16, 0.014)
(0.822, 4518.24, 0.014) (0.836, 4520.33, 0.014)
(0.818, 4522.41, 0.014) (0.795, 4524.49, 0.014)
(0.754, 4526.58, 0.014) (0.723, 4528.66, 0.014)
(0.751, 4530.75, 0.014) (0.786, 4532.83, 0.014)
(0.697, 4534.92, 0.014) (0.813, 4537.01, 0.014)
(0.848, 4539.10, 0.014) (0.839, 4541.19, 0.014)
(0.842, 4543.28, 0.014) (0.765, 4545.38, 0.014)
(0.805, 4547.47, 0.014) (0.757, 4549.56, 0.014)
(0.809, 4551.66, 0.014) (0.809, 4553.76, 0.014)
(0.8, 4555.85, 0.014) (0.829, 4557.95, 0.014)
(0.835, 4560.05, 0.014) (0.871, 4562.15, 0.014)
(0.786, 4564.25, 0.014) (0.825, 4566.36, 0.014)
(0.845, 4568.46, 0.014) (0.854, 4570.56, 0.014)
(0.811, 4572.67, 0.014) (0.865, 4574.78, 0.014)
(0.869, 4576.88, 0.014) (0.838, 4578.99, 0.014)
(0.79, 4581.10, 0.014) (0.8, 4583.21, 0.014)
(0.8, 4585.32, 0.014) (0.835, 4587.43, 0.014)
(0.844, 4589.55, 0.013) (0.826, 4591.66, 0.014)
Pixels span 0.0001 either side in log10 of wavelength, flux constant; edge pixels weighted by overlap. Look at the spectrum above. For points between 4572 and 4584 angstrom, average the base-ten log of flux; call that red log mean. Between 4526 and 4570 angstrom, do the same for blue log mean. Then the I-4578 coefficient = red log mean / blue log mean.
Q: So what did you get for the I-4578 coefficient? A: 0.84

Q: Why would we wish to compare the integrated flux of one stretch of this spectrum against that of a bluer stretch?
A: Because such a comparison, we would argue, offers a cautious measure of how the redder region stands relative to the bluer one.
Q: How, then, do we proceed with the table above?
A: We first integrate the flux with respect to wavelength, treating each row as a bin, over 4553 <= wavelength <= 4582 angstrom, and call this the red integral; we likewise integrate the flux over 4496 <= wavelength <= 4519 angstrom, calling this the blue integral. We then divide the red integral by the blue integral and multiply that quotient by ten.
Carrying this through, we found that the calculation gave 13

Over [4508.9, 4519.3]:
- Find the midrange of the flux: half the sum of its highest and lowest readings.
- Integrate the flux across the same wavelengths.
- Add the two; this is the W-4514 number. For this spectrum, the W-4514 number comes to 9.52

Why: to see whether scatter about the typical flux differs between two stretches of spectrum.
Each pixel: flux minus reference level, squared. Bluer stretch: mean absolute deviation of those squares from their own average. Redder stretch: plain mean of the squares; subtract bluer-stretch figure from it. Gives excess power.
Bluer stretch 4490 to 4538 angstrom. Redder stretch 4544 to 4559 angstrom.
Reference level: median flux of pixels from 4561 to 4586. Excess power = -0.0011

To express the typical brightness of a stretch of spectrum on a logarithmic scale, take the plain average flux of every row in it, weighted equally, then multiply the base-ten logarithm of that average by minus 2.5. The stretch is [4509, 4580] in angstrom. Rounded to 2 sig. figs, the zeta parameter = 0.22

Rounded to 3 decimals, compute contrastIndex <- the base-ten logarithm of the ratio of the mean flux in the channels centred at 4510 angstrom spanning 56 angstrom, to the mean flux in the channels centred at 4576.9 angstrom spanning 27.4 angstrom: -0.010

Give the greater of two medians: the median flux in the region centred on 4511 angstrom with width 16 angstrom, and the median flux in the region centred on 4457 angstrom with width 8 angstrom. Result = 0.839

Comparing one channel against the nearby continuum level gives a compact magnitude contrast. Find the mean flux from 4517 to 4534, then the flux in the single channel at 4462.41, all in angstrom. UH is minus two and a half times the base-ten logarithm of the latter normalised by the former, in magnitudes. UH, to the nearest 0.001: 0.059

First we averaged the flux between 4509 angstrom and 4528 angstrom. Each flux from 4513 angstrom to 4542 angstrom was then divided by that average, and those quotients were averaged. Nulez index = 0.97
